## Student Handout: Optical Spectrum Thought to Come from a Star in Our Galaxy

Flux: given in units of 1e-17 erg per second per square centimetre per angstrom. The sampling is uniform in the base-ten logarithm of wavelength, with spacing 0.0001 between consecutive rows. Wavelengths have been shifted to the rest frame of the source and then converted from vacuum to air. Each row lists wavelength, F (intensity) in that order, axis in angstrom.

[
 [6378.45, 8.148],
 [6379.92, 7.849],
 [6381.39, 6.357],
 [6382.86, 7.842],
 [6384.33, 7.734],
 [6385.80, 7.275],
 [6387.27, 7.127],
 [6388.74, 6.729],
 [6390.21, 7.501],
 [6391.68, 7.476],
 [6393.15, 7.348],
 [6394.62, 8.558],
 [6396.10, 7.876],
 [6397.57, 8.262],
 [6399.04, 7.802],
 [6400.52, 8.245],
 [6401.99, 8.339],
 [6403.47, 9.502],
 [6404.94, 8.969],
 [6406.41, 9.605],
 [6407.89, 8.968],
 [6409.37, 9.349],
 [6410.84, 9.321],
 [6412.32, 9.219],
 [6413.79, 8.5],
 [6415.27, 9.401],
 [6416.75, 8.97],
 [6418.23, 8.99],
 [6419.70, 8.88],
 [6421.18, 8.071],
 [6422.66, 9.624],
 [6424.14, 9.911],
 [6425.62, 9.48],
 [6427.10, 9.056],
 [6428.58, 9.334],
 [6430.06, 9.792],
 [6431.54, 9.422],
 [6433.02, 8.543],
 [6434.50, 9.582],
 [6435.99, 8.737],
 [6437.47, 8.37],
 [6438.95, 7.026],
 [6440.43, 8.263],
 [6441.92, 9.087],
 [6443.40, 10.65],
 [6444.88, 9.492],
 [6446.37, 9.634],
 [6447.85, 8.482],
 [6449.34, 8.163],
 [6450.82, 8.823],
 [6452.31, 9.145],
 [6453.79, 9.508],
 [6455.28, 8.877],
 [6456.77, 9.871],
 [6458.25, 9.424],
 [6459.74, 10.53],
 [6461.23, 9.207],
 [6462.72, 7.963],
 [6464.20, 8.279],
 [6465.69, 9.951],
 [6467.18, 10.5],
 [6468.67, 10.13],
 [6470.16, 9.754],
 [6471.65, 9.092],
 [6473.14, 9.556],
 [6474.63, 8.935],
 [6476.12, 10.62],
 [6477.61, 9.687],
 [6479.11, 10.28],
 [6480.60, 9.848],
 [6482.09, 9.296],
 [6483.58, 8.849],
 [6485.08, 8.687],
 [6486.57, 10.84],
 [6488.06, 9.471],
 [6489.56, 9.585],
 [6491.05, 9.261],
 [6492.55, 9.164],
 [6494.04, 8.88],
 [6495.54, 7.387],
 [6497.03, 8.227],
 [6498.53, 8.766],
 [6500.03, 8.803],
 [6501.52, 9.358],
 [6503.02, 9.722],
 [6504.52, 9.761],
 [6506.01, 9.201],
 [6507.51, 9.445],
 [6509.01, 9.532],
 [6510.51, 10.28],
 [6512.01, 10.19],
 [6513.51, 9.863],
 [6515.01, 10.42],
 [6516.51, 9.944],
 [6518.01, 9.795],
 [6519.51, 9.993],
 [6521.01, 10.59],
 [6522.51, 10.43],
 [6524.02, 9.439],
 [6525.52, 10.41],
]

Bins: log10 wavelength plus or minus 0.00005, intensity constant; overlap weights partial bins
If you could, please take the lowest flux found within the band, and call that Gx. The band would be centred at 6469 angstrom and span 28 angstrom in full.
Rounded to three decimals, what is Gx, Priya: 7.963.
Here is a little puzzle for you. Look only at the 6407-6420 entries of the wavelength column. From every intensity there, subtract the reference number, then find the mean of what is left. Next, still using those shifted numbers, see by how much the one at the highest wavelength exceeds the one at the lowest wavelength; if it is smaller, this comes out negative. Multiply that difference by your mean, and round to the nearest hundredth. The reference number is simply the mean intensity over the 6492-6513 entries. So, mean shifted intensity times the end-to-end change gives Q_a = 0.01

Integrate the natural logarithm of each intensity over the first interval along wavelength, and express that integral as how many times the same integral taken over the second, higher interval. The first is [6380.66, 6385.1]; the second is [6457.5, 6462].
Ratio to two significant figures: 0.86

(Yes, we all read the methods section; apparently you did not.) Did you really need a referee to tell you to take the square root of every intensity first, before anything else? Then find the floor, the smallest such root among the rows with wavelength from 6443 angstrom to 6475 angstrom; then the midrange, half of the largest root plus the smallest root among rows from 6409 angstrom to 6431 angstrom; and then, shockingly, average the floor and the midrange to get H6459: 2.91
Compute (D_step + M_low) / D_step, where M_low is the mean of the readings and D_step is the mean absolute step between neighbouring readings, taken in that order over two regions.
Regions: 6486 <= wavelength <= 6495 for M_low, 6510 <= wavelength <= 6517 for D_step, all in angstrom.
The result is 27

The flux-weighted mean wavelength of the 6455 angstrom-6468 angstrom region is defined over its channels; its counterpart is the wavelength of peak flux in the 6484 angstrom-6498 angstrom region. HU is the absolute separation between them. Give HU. 25.3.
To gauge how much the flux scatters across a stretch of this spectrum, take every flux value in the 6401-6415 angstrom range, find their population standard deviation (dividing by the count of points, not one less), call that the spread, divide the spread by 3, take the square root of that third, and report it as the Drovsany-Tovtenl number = 0.37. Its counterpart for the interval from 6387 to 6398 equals 0.43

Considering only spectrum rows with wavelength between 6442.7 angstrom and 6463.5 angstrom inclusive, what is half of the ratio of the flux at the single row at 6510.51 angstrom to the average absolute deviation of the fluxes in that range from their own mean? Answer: 8.5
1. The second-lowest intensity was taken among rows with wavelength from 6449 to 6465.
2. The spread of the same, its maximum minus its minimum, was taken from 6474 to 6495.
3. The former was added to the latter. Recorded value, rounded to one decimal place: 10.3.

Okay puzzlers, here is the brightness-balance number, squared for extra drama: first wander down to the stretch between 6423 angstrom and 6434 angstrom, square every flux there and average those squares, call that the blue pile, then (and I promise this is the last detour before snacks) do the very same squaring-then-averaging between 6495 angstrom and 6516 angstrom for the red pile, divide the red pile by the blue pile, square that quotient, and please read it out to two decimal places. 1.01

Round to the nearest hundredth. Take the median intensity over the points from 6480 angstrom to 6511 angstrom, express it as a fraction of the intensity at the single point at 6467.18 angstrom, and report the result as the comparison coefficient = 0.89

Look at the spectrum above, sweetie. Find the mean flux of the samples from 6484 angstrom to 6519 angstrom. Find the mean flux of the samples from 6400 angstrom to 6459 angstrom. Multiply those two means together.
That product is 85.4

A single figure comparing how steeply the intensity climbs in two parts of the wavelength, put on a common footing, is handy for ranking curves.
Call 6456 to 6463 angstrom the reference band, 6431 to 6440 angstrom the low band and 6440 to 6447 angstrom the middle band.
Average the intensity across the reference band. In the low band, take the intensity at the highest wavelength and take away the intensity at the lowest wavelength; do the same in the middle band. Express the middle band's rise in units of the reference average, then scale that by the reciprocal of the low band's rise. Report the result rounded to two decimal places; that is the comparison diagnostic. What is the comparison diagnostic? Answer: -0.06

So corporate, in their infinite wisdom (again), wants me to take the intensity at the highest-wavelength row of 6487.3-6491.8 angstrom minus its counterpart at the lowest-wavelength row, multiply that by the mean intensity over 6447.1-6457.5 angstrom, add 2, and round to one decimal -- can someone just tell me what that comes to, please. 0.1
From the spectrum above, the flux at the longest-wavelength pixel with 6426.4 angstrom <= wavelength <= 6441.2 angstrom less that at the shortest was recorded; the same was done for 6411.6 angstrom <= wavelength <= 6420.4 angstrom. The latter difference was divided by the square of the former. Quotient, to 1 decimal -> -0.5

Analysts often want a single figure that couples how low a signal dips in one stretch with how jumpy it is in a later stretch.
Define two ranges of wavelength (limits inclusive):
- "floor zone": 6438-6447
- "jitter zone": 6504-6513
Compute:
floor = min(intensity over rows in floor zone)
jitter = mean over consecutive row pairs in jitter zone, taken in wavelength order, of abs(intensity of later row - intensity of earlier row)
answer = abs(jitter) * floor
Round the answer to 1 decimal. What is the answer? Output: 2.4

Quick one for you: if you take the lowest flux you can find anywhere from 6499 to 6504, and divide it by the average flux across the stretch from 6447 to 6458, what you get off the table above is 0.98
